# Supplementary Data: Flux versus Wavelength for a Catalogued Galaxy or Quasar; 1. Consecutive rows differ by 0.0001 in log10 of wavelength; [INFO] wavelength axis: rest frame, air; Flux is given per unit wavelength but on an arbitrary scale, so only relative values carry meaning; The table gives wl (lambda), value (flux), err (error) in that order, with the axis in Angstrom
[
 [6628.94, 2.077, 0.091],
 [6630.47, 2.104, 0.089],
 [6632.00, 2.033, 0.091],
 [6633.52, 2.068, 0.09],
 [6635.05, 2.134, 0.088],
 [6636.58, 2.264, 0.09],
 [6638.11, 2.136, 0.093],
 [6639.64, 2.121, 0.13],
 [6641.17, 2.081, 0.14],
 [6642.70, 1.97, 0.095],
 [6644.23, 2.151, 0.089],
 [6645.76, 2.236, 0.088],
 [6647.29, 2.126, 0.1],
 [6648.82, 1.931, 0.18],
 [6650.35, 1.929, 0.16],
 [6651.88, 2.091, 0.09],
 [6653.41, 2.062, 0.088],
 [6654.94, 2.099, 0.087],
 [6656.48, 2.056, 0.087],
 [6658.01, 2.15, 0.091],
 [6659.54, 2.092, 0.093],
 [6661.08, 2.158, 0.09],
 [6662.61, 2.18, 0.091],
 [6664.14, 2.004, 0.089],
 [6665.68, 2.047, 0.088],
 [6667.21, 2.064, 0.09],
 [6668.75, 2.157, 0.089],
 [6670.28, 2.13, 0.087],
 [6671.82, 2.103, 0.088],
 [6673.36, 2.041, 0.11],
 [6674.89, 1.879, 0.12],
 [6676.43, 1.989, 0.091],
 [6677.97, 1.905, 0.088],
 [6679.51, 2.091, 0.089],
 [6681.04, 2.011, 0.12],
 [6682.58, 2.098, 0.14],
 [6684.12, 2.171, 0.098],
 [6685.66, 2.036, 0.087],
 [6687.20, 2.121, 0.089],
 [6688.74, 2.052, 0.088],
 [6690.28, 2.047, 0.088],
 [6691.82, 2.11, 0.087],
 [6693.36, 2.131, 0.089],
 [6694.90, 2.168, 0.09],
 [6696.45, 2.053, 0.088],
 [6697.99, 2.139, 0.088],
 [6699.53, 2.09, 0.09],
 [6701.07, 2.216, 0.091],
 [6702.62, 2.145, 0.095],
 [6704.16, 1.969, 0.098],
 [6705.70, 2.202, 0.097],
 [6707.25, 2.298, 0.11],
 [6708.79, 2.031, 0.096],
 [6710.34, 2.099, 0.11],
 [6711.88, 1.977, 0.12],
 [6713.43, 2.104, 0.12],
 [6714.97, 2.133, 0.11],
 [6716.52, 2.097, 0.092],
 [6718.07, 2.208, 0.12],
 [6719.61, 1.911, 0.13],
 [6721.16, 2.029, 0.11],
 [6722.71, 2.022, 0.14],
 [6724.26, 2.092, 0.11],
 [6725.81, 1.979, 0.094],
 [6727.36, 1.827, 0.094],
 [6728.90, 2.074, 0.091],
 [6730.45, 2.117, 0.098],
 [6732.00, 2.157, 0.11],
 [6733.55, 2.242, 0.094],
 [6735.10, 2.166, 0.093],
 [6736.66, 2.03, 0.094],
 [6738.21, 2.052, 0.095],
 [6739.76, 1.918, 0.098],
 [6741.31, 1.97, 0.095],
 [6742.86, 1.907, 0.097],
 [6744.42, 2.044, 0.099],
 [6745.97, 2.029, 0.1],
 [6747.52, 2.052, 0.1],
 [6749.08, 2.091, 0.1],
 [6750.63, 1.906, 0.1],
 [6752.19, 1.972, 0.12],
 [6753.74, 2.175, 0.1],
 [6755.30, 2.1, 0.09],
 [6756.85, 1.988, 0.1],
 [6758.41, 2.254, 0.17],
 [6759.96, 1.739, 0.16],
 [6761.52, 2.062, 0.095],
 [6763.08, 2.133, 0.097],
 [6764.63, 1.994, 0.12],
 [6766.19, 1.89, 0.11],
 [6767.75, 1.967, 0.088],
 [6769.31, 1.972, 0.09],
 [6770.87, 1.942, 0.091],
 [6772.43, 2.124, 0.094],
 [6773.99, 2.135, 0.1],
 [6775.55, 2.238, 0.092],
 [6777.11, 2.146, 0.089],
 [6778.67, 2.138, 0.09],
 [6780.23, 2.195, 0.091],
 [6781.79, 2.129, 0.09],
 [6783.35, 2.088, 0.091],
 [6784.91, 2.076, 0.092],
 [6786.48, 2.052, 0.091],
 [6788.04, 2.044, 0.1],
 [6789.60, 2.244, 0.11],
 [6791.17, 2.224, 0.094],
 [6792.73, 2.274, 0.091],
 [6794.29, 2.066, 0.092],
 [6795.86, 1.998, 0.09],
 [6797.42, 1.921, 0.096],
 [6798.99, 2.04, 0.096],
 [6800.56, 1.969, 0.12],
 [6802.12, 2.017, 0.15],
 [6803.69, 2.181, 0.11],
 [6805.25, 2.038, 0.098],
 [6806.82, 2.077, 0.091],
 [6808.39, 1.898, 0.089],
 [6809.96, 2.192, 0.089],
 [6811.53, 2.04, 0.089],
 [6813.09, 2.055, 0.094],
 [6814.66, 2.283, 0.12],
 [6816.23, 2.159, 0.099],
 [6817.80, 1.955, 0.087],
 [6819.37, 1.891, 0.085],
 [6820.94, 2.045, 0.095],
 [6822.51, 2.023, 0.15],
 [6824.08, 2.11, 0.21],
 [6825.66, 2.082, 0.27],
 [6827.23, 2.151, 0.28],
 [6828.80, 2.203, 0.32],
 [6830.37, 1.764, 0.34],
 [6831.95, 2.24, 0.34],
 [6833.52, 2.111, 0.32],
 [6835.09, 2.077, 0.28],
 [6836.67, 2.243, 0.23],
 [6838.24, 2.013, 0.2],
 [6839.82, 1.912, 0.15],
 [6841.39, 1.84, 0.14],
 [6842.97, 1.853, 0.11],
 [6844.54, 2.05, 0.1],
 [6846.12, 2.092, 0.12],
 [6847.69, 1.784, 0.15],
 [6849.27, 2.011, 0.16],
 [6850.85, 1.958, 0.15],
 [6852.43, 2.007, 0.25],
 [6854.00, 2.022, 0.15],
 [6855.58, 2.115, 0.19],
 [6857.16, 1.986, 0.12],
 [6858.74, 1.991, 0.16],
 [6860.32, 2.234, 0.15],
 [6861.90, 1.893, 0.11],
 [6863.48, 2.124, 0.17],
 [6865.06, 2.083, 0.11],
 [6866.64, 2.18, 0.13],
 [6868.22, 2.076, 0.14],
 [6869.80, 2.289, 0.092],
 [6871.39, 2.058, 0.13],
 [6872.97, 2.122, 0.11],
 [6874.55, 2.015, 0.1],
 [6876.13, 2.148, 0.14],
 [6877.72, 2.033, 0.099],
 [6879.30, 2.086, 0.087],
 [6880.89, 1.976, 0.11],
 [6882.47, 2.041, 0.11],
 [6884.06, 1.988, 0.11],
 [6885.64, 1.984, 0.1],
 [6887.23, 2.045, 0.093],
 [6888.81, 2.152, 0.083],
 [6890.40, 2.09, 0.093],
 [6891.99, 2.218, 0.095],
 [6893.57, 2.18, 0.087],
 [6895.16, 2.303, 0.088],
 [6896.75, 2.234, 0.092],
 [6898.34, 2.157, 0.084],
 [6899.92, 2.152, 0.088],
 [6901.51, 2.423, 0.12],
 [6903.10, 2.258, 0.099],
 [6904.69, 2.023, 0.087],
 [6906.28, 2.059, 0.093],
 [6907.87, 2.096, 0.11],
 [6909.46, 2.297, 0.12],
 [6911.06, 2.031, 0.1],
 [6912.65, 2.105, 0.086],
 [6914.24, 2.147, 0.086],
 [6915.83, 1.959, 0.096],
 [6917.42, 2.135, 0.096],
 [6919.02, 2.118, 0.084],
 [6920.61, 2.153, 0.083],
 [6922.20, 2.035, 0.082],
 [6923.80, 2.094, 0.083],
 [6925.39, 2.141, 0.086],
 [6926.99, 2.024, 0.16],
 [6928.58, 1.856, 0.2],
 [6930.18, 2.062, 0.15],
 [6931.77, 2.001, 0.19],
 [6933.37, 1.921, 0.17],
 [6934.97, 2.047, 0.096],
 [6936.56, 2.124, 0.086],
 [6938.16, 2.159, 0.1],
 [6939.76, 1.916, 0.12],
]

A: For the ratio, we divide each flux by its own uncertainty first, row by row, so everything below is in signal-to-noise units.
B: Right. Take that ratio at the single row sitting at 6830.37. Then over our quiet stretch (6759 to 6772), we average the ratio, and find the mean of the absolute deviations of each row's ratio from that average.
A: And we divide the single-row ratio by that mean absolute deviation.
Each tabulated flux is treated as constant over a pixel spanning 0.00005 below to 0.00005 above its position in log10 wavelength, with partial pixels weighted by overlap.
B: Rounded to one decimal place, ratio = 1.6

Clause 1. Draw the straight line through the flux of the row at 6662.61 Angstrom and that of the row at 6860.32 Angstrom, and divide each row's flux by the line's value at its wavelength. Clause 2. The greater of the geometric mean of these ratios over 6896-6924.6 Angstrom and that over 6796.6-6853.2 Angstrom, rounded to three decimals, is 0.950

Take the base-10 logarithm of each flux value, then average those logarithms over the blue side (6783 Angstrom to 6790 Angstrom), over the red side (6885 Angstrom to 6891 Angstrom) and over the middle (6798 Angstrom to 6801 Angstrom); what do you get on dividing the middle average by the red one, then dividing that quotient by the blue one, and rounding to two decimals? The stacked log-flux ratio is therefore 2.97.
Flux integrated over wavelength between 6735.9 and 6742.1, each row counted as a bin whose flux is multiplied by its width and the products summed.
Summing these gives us 12.37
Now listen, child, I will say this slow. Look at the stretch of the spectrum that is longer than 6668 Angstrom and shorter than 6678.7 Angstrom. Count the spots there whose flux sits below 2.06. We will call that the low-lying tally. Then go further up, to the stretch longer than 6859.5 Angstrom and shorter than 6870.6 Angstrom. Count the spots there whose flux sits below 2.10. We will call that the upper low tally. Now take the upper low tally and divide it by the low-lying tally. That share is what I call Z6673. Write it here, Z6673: 0.75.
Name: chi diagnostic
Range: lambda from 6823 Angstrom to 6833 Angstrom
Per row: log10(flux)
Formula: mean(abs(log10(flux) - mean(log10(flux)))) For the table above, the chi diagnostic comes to 0.024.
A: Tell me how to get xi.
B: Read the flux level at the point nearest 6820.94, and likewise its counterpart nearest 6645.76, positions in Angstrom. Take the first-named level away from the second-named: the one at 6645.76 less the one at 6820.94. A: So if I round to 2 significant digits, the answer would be 0.19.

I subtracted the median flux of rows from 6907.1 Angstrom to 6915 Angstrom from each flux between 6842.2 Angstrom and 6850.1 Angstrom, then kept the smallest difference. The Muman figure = -0.32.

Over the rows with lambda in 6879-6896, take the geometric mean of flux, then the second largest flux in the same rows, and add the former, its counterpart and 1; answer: 5.31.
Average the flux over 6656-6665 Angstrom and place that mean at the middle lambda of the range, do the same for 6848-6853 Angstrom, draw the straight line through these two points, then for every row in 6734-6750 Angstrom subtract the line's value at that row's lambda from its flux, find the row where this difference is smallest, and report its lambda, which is 6742.86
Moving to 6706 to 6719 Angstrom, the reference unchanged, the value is 6711.88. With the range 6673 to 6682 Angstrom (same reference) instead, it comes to 6674.89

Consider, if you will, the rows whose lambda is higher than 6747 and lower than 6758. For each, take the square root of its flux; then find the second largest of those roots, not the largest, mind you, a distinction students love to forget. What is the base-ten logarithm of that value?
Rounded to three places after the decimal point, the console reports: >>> 0.161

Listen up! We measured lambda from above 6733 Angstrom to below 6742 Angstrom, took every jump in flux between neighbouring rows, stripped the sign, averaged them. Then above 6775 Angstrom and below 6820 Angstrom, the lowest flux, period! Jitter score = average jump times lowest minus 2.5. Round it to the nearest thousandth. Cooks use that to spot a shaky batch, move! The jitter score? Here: -2.341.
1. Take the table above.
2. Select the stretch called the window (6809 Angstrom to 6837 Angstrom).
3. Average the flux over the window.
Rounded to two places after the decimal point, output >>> 2.09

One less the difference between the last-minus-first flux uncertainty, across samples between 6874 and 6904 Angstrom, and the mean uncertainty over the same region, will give 1.10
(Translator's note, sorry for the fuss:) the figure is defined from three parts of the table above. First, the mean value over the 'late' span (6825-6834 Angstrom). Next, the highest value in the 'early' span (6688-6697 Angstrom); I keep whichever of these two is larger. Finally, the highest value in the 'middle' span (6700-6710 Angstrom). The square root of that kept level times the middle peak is 2.23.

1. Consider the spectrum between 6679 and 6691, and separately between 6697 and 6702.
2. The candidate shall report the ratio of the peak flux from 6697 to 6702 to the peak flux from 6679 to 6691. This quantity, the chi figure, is 1.02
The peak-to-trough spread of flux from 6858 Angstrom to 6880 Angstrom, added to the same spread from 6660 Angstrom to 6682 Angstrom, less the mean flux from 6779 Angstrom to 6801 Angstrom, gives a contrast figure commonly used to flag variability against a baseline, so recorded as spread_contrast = -1.40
